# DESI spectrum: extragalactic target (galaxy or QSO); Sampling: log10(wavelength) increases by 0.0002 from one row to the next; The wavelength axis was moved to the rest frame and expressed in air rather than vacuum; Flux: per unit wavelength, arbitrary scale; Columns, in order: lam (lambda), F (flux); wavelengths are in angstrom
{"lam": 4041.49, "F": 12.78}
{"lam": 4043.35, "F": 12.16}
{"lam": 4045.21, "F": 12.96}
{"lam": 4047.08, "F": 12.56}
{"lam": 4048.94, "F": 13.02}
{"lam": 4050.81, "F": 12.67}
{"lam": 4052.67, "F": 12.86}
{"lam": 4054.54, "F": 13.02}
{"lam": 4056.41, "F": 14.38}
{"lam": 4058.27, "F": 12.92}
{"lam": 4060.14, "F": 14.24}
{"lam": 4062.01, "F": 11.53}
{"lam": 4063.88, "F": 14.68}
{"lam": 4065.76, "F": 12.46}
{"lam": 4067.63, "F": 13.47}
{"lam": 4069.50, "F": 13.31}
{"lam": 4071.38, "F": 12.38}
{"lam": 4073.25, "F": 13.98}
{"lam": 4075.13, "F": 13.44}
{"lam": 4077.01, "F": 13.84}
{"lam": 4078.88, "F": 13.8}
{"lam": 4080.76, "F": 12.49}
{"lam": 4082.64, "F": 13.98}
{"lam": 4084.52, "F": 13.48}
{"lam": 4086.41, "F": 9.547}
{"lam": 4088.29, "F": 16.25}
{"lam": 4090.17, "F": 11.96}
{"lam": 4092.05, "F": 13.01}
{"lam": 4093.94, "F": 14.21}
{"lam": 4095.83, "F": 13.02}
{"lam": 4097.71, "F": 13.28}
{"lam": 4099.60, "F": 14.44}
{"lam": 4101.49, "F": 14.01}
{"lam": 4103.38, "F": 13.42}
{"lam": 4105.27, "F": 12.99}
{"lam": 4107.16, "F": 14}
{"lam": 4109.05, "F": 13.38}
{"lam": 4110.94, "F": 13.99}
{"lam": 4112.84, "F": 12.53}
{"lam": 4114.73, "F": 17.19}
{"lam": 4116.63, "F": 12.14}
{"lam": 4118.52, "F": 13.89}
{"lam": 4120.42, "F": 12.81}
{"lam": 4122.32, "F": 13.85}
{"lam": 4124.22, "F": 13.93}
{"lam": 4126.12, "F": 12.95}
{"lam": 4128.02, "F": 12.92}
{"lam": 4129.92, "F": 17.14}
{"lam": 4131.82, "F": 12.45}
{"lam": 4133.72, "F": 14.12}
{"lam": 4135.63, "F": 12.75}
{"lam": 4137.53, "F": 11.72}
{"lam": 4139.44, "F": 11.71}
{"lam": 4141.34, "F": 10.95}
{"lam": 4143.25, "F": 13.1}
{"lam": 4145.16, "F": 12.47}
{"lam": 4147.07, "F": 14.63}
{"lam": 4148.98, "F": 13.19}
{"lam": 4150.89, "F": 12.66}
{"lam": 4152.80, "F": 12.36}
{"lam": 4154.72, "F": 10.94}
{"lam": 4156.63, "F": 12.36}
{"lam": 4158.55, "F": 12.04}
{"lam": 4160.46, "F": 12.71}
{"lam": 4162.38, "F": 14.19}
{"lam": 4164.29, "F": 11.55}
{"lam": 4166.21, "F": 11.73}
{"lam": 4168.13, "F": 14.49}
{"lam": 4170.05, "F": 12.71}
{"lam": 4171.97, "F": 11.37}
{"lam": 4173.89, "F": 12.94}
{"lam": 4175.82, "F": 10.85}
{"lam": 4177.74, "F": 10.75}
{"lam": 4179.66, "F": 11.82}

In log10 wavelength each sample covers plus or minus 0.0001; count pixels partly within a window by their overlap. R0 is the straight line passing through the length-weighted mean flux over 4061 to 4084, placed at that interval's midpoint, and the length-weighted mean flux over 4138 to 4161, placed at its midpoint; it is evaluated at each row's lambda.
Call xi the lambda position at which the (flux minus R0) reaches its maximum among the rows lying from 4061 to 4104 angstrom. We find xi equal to 4088.29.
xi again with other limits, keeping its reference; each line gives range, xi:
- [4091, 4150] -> 4129.92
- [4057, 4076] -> 4063.88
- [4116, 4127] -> 4124.22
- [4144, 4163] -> 4147.07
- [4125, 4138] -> 4129.92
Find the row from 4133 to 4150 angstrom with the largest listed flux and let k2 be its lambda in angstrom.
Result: 4147.07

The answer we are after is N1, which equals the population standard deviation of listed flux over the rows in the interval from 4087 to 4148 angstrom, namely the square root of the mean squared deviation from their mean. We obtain 1.4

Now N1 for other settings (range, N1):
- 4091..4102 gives 0.6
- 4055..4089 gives 1.4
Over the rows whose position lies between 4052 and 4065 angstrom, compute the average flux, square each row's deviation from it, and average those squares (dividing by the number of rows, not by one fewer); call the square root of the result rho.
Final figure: 1.03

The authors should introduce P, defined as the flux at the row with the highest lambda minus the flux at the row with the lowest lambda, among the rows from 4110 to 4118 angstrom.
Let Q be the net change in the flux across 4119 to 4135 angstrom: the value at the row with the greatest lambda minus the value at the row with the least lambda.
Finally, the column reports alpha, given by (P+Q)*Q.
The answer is -0.7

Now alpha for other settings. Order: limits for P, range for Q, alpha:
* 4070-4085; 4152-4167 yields -0.3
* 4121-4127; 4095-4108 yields 0.1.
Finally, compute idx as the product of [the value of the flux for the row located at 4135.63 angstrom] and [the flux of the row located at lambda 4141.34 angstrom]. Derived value 140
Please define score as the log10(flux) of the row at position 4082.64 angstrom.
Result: 1.15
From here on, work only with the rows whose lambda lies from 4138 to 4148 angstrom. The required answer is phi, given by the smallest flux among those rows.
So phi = 10.95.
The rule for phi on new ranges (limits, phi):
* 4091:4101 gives 13.01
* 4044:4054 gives 12.56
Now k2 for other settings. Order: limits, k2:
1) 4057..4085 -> 4063.88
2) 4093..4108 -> 4099.60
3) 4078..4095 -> 4088.29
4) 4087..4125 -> 4114.73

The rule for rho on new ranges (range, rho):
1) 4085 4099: 1.89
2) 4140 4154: 1.02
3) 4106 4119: 1.52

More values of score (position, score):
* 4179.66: 1.07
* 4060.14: 1.15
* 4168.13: 1.16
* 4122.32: 1.14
